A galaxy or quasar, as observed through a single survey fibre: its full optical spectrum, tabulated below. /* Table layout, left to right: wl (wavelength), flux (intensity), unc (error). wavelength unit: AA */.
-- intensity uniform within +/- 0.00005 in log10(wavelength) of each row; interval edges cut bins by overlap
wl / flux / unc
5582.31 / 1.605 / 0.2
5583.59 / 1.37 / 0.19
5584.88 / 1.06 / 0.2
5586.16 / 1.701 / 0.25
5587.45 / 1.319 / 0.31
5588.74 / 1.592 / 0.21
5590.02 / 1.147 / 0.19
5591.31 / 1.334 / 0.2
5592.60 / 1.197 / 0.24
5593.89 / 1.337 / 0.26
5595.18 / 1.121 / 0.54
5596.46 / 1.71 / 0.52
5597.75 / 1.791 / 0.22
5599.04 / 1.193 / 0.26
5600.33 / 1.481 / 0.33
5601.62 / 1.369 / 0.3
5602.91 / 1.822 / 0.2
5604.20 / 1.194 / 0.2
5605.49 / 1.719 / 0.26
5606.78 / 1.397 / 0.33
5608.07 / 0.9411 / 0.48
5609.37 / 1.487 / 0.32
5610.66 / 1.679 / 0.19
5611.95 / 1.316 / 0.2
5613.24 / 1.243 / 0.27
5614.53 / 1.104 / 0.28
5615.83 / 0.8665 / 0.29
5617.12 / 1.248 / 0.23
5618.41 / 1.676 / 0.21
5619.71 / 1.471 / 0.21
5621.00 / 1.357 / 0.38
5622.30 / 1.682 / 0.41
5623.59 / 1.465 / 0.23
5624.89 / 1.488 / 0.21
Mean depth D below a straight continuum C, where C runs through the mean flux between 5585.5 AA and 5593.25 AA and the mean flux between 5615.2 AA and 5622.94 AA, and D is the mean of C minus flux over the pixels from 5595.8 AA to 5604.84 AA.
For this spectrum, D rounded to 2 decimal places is -0.13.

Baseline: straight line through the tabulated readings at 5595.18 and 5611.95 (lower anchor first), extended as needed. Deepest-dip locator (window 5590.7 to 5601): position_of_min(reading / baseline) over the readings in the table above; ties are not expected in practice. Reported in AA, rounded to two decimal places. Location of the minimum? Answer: 5595.18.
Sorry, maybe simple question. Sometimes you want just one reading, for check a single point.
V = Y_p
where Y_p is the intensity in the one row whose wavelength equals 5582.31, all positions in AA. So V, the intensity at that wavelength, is 1.605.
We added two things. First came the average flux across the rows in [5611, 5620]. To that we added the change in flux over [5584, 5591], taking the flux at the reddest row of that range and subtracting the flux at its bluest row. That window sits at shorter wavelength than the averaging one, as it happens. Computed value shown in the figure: 1.4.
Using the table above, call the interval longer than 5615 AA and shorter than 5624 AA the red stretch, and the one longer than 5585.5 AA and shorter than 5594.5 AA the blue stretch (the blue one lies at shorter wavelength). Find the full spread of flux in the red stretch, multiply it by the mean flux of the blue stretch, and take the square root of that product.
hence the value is 1.06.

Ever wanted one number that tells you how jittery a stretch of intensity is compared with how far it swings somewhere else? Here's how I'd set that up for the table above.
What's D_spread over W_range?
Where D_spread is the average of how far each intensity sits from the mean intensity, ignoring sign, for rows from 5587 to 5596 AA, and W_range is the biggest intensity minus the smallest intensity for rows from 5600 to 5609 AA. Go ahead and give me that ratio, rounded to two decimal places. 0.13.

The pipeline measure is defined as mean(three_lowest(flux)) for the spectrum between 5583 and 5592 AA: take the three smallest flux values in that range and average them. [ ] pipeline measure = 1.18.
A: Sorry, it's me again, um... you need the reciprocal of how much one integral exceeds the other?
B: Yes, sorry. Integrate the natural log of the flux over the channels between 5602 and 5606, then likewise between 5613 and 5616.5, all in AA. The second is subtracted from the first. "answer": 1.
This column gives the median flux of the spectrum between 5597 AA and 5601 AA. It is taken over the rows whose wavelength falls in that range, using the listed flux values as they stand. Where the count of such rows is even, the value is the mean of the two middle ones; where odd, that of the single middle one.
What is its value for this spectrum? 1.48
